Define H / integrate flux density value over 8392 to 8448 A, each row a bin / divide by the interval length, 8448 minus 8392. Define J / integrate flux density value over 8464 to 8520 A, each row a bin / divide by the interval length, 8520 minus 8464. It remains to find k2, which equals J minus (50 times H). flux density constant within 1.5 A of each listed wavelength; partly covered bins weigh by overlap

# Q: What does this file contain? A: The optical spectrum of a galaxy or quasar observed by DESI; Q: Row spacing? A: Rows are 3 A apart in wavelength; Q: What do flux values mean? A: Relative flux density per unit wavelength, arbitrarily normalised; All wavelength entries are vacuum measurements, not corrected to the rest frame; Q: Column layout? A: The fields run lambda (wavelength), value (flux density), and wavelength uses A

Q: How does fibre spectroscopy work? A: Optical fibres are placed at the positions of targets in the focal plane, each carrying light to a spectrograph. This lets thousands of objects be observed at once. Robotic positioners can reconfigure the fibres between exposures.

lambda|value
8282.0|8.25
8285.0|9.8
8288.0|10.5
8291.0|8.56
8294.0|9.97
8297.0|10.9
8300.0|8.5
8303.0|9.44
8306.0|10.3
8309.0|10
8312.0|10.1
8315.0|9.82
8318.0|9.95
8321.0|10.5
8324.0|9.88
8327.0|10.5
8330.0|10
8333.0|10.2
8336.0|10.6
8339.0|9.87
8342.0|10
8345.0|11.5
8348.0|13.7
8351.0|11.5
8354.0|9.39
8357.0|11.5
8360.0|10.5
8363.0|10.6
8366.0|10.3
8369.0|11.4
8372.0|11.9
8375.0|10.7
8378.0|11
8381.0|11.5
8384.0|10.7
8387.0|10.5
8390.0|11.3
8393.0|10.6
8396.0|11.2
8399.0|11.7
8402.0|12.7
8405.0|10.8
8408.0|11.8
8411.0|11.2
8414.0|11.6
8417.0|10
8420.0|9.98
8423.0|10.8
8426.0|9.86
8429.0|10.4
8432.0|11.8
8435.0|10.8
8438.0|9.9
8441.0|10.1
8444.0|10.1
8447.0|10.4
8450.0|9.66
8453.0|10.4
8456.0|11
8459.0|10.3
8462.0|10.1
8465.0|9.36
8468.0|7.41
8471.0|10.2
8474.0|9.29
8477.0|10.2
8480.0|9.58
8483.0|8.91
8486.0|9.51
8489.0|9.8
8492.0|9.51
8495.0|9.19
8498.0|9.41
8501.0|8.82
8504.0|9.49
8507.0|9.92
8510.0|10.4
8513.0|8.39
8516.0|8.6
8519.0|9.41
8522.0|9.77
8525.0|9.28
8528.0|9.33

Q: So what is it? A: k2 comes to -532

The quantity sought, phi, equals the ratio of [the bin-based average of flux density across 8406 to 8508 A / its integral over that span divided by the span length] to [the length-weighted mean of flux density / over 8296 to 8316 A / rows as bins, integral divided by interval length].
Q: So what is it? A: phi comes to 1.02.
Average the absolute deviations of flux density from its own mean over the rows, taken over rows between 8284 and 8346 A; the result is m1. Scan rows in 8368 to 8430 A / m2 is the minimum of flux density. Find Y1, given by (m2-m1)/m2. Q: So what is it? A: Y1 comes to 0.954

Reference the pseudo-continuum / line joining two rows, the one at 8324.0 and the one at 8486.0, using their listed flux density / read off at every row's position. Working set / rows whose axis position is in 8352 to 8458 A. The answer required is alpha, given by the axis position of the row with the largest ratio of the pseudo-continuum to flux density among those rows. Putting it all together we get 8354.0 A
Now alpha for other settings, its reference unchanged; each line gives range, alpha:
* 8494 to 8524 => 8513.0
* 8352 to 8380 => 8354.0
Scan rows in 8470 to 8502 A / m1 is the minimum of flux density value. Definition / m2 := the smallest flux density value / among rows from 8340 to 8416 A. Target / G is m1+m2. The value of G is 18.2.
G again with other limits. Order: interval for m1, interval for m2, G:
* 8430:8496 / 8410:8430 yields 17.3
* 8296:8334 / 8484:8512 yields 17.3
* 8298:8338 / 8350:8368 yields 17.9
